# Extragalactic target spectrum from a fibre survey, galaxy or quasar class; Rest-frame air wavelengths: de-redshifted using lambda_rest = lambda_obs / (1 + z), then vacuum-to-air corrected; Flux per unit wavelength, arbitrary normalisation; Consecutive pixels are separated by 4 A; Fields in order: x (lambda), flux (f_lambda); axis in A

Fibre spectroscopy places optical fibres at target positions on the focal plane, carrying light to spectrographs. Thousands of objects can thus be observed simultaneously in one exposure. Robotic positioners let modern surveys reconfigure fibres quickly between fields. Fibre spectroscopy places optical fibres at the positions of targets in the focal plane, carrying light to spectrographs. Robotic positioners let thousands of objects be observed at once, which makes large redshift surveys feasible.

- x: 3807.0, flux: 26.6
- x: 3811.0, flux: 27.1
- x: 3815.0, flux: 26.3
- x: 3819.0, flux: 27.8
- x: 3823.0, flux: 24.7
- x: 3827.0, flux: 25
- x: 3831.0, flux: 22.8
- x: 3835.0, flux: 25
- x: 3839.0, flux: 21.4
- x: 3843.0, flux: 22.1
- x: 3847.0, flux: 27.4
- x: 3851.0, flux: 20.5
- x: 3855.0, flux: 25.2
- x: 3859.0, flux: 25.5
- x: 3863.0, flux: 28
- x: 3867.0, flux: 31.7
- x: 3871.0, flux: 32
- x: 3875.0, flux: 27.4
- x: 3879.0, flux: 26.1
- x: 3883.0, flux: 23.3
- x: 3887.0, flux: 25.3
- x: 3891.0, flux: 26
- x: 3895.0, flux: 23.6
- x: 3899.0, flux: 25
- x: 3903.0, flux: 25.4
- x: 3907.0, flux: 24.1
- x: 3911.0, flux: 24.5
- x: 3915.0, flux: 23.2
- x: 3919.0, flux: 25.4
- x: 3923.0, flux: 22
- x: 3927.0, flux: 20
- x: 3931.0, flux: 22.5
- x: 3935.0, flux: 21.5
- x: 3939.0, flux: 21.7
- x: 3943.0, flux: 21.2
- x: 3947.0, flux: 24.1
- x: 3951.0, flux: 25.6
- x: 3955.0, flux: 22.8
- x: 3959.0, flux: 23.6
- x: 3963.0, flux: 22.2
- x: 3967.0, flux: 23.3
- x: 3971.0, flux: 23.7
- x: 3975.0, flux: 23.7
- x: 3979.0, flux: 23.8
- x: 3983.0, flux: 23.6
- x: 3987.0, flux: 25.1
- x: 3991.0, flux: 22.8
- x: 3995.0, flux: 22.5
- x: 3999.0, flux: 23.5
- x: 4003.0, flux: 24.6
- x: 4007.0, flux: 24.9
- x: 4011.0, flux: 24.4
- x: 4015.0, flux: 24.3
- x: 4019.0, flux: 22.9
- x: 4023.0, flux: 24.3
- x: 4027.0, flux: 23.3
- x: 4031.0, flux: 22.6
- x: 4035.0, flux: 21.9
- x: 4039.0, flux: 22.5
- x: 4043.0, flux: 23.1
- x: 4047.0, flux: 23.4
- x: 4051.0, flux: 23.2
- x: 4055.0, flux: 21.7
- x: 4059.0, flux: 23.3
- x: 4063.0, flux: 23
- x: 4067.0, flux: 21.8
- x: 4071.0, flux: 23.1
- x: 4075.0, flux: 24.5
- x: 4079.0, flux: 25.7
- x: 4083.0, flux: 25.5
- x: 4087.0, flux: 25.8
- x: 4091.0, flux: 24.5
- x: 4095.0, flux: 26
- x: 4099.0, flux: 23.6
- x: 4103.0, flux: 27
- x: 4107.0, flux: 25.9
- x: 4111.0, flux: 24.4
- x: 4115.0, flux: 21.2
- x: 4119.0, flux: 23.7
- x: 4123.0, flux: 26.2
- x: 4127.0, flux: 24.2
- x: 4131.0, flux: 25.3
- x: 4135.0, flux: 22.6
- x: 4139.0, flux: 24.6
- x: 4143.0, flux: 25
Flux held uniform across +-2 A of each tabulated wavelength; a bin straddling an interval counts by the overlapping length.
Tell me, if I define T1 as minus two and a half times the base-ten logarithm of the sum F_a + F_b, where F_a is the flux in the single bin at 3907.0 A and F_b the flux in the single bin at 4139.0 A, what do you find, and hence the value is -4.22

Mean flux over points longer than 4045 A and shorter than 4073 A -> 22.8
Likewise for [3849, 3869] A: 26.2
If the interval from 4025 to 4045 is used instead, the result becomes 22.7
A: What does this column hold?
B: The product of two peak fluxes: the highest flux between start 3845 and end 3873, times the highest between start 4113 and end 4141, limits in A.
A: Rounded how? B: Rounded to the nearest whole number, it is 838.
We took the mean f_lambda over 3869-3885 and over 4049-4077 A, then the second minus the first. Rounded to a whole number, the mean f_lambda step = -4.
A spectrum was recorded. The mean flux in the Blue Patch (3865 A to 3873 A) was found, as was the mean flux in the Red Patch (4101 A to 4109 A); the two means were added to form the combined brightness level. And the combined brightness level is 58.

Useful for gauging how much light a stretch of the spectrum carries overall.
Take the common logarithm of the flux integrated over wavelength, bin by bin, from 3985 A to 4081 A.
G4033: 3.35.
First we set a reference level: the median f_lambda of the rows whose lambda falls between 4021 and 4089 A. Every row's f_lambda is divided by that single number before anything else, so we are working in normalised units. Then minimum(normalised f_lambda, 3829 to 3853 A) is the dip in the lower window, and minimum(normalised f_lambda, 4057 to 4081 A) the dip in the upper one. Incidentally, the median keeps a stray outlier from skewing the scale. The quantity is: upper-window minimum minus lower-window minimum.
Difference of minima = 0.056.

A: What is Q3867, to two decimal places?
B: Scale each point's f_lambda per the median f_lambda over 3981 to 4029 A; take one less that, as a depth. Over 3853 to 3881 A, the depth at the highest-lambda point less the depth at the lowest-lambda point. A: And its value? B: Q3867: -0.04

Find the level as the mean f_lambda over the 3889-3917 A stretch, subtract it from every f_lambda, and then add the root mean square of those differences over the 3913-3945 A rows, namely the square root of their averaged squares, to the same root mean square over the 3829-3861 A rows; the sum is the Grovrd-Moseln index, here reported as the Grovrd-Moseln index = 5.2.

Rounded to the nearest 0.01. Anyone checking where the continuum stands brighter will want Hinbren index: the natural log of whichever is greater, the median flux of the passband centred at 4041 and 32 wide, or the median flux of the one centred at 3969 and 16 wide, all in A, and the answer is 3.16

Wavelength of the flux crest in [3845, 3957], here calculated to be 3871.0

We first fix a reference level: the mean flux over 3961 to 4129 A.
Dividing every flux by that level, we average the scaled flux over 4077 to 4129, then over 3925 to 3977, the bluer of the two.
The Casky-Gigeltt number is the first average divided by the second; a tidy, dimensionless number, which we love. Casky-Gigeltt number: 1.09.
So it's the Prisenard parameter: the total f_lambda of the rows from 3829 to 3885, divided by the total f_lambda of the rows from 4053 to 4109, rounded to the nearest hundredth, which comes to 1.05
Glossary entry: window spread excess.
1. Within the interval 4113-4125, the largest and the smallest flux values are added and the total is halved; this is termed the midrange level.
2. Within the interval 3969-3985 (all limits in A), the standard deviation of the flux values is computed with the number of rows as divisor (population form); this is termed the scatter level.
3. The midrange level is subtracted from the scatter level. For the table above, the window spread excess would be -23.6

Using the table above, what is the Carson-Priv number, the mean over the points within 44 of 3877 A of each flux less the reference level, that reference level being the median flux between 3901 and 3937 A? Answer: 2.2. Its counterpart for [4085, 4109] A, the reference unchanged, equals 2.3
